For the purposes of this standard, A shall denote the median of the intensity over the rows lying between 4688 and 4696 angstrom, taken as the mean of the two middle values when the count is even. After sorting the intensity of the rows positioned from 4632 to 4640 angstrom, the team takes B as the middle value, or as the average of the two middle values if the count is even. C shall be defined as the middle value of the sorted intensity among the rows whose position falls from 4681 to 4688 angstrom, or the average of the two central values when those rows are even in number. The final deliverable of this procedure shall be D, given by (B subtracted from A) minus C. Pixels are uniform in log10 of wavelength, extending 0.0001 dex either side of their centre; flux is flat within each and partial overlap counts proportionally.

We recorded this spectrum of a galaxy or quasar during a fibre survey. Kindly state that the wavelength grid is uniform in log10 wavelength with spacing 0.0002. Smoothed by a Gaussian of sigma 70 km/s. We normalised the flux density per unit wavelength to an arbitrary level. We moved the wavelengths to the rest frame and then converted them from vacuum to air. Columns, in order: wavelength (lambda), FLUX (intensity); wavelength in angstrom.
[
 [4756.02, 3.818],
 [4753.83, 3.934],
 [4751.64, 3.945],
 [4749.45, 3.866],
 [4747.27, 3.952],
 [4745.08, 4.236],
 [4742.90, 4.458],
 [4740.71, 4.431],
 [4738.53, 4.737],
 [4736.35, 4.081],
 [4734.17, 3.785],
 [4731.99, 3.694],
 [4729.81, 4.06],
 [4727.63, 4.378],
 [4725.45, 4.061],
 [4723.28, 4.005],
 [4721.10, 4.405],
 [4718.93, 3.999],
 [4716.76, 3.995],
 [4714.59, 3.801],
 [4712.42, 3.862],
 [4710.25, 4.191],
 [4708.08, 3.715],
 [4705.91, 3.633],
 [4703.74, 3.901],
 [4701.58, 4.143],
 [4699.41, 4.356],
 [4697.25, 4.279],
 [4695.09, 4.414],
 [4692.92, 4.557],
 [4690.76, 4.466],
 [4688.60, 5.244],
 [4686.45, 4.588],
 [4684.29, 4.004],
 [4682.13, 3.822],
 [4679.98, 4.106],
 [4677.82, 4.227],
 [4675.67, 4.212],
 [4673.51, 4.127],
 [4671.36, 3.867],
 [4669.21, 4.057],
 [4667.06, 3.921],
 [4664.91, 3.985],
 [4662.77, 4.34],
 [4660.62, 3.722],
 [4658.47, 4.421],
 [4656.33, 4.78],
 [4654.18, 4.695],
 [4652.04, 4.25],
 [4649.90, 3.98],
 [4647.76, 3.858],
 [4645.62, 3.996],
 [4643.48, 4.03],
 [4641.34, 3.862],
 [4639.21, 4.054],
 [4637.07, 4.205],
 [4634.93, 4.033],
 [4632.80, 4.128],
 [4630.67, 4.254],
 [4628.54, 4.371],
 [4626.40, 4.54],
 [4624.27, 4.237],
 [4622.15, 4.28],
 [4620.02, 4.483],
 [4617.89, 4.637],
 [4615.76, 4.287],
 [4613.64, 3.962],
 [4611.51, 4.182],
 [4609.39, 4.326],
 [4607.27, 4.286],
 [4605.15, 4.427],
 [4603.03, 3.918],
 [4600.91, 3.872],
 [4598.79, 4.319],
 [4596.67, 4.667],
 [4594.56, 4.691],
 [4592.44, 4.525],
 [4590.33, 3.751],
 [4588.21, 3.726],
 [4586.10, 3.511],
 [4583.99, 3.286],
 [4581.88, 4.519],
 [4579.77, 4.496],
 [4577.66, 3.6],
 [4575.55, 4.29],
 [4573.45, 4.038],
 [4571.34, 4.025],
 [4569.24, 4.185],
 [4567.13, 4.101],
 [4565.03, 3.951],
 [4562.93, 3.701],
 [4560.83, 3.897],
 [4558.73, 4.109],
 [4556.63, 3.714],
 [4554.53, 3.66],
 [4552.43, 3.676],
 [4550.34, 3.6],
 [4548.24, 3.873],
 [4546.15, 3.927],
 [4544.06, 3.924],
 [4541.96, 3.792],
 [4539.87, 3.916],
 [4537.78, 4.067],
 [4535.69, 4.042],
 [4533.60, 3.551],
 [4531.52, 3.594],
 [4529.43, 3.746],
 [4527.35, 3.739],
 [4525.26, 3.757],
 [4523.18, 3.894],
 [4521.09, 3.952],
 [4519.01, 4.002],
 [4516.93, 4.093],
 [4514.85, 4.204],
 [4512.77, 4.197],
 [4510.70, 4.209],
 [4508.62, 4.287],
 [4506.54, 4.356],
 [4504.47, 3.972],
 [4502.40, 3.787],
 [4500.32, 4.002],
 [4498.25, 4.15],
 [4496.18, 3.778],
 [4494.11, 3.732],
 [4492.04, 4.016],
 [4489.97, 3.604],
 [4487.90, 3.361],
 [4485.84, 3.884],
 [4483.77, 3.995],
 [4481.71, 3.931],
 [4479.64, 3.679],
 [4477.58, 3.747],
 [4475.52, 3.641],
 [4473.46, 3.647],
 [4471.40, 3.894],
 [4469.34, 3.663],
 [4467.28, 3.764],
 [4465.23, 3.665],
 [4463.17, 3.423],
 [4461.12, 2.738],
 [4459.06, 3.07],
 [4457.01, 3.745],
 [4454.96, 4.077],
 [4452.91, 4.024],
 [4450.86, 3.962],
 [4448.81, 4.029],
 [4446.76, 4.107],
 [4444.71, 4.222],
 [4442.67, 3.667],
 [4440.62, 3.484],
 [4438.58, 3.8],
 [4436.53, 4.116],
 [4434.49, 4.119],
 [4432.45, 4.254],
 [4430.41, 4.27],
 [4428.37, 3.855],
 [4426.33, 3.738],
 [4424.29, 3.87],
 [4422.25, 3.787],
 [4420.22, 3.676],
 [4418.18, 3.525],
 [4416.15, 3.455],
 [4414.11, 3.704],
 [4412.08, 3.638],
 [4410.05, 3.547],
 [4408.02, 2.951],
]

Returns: -3.58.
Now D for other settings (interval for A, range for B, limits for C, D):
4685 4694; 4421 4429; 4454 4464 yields -2.67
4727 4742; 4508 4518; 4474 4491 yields -3.84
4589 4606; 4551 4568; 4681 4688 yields -3.44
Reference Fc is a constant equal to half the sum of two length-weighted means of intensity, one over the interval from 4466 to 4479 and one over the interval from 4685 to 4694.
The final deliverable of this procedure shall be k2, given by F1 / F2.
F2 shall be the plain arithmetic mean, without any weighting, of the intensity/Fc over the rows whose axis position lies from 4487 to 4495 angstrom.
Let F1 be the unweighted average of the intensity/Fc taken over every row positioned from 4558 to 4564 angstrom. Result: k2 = 1.06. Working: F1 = 0.93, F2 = 0.87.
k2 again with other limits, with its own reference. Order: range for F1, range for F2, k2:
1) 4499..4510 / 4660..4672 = 1.02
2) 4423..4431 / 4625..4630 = 0.88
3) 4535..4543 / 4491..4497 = 1.03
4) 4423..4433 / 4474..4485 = 1.05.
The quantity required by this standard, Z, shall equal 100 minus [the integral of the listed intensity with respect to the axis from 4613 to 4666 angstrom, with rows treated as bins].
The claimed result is -124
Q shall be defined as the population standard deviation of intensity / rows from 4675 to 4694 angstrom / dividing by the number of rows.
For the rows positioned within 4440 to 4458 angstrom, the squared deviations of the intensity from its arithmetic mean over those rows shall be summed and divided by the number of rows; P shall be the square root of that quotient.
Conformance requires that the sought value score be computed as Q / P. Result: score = 1.7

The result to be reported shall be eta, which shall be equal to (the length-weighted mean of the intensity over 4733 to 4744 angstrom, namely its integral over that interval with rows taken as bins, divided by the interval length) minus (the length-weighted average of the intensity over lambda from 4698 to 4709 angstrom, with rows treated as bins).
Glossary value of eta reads 0.33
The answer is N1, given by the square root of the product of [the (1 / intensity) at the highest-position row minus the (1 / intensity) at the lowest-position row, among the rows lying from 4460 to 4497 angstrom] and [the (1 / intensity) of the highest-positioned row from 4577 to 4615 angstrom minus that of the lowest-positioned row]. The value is 0.051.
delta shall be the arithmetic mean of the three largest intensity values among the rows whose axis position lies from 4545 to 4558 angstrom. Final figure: 3.84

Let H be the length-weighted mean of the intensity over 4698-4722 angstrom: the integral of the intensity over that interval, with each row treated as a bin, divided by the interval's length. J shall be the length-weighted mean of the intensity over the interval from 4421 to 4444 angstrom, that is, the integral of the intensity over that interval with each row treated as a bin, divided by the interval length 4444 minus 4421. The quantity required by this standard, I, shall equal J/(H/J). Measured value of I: 3.8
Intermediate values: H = 4.00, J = 3.91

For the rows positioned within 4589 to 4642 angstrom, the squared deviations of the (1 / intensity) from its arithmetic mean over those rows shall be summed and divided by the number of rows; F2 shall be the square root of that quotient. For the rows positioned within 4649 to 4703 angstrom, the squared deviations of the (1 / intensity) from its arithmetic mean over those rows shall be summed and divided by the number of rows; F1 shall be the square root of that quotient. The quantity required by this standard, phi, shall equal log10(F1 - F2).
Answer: -2.5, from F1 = 0.018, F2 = 0.0144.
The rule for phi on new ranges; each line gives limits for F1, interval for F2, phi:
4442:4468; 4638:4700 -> -1.8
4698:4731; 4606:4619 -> -2.5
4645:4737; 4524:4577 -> -2.3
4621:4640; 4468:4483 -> -3.5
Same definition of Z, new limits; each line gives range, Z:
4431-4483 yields -97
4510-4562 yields -102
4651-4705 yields -130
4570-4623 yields -121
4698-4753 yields -124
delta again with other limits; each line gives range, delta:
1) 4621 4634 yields 4.40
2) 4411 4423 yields 3.72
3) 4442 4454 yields 4.12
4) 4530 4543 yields 4.01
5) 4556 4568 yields 4.05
